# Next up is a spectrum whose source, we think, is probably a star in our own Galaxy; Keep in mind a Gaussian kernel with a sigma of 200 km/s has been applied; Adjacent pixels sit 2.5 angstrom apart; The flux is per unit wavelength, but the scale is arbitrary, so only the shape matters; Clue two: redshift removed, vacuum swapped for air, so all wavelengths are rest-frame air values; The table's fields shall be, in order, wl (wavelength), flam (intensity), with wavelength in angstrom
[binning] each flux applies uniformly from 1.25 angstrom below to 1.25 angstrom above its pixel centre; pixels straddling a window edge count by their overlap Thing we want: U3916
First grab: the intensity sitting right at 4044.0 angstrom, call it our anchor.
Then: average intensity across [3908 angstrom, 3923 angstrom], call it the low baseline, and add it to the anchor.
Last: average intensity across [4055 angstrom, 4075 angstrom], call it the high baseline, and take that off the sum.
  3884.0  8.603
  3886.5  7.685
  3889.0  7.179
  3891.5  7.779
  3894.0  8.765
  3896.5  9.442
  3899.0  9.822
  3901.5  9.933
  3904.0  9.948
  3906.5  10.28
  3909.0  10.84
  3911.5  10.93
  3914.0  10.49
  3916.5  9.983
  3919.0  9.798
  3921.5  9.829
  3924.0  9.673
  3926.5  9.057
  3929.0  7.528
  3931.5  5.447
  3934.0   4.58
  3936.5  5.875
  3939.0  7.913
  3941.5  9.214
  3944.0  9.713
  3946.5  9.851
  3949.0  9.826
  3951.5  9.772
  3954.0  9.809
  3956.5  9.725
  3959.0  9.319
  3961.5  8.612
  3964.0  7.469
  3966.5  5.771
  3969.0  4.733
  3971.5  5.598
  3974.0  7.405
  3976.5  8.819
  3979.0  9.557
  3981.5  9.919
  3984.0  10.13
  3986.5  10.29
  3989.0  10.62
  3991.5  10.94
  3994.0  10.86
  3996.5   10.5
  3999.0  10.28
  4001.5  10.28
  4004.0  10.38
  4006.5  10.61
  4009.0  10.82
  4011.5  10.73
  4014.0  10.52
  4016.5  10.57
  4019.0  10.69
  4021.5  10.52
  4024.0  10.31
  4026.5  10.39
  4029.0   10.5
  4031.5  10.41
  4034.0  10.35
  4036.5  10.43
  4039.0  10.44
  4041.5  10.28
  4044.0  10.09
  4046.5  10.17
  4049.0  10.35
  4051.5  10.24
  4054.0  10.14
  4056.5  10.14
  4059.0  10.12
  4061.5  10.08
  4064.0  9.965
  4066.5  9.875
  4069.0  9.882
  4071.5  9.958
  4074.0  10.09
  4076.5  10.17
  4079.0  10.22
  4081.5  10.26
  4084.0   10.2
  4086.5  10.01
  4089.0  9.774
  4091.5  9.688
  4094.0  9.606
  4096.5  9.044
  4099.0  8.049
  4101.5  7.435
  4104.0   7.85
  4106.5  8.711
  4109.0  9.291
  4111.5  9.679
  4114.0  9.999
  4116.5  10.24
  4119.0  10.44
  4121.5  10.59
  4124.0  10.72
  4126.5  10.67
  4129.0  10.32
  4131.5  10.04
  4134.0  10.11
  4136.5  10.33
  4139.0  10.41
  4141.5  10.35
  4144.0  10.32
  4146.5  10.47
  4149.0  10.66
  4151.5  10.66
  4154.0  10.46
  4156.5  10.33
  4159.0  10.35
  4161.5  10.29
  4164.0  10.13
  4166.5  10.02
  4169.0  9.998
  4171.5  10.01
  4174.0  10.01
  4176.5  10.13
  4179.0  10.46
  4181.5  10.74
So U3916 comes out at 10.4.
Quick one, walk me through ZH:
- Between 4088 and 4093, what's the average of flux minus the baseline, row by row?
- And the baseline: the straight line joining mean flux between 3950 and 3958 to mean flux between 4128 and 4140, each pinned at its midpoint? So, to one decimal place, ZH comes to -0.4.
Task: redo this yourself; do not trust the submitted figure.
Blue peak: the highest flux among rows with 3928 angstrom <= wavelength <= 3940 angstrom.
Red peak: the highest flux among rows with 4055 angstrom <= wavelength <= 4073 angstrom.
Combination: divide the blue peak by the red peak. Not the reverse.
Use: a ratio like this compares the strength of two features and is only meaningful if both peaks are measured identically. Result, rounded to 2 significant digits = 0.78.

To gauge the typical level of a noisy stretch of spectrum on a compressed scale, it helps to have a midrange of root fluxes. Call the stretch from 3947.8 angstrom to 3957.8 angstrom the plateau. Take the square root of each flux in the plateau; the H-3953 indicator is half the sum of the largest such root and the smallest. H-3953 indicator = 3.13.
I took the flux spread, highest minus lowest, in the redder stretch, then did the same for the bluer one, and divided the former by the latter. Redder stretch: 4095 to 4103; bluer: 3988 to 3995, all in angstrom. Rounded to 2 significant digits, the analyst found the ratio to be 5.0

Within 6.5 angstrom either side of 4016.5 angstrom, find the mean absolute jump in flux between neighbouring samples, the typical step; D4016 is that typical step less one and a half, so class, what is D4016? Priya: -1.36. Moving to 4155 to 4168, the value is -1.41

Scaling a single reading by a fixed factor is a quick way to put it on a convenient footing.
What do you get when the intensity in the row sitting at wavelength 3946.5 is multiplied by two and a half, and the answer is 24.6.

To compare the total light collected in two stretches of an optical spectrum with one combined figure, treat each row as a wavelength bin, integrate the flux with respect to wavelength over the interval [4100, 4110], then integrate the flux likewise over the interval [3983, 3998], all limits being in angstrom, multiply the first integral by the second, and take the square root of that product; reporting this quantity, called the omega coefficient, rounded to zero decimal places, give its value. 115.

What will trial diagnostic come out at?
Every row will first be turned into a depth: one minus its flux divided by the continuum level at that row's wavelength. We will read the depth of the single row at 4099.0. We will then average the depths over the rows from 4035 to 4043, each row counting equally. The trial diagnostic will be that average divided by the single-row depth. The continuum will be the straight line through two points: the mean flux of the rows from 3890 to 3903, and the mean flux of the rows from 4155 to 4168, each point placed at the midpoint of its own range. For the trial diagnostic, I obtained -0.4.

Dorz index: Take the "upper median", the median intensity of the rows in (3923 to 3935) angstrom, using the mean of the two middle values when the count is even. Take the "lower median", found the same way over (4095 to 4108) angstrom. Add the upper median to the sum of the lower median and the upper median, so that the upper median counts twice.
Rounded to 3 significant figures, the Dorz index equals 23.1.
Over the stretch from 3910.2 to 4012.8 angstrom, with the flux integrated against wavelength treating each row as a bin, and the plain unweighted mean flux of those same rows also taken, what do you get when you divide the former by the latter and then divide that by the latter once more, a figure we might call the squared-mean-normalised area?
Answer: 11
